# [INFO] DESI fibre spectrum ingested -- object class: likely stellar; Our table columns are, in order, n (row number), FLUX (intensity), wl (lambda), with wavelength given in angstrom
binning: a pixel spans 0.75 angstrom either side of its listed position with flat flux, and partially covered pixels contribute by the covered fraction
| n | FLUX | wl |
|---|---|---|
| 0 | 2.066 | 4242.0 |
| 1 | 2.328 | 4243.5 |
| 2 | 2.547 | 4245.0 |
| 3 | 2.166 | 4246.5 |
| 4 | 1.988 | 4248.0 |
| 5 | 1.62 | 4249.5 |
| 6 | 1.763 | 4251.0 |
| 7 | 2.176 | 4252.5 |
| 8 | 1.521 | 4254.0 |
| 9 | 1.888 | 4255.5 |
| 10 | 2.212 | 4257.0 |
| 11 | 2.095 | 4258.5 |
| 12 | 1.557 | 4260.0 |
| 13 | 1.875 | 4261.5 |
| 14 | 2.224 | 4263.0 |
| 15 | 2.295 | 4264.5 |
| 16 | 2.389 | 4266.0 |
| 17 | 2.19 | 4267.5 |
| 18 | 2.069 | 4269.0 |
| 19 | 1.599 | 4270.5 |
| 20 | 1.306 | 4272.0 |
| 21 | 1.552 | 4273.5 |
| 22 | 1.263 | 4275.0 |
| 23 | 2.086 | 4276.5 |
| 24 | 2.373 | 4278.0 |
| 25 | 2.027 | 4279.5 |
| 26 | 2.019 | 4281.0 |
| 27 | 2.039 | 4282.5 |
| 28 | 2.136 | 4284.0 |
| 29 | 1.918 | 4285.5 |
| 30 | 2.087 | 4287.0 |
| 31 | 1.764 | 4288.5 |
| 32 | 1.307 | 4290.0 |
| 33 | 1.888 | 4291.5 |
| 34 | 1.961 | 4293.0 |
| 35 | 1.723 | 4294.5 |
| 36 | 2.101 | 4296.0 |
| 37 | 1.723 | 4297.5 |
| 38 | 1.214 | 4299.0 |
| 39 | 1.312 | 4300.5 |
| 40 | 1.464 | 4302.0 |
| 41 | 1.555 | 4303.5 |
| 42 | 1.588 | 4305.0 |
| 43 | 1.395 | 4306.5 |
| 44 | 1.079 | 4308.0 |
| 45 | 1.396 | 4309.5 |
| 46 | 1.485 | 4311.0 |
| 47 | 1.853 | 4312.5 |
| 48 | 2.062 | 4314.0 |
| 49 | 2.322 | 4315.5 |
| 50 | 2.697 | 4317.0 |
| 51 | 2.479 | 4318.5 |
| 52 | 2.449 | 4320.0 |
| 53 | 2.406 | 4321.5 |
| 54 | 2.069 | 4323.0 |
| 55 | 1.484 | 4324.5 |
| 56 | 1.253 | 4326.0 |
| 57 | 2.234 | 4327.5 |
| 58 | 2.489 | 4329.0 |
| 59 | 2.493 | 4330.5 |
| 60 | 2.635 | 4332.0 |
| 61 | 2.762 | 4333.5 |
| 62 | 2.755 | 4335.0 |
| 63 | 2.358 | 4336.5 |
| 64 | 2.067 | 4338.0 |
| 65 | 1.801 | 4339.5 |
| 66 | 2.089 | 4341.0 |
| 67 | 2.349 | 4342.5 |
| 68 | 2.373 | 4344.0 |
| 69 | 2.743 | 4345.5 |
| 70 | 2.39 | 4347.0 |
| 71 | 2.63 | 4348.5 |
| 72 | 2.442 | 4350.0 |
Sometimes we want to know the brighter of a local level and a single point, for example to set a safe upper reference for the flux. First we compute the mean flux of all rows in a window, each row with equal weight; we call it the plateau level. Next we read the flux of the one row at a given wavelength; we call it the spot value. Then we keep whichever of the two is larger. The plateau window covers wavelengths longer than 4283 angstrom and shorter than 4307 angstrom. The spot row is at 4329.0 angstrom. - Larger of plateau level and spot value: 2.49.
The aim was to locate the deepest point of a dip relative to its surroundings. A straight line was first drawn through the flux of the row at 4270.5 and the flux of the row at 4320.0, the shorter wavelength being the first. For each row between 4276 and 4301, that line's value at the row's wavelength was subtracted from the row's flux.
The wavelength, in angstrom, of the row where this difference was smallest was 4299.0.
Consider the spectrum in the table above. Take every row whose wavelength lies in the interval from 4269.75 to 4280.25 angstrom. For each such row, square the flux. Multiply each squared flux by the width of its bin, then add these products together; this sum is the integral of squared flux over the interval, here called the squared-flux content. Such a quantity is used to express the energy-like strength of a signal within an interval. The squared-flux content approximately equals 34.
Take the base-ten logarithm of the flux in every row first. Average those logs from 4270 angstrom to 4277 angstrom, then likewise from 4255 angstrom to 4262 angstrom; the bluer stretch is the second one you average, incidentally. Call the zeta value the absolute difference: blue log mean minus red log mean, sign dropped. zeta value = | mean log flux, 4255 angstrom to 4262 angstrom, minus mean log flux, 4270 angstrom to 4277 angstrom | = 0.10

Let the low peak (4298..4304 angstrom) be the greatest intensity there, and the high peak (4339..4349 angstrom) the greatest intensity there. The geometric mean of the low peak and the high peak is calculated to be 2.07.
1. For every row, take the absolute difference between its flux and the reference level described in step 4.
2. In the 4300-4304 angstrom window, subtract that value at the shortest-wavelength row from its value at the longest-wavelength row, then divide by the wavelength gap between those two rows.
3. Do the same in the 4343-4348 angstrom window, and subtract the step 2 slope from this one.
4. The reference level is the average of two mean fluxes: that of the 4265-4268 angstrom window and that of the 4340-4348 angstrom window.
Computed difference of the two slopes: 0.09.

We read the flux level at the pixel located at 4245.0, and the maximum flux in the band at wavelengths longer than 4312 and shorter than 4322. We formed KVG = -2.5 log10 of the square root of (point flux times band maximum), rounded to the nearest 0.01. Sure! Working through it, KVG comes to -1.05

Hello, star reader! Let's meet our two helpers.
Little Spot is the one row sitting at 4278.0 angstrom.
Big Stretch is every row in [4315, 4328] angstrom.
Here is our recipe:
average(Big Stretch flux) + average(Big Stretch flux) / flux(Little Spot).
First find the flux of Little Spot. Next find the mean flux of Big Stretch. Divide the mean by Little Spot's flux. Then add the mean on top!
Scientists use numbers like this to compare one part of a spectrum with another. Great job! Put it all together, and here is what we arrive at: 3.1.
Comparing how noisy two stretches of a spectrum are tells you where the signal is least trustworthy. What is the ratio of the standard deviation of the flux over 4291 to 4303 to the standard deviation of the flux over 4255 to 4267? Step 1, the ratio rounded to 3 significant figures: 1.15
